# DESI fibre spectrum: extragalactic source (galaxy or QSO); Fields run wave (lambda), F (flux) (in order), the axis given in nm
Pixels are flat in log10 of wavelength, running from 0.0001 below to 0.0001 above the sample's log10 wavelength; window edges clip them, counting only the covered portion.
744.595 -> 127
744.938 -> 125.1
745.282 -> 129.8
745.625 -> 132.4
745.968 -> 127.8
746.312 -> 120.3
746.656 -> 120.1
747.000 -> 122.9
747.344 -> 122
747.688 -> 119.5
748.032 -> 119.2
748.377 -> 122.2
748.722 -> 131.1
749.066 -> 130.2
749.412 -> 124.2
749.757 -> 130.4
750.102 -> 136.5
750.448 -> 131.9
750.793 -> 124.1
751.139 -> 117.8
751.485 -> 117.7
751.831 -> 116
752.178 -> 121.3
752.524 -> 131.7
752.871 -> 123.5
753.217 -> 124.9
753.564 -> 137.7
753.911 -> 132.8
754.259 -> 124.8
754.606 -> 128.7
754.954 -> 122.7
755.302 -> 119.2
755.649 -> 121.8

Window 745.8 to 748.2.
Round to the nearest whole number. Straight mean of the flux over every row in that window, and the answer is 122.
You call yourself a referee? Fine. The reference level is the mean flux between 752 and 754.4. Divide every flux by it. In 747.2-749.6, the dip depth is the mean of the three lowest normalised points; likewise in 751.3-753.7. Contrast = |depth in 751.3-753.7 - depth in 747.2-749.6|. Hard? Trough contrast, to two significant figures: 0.015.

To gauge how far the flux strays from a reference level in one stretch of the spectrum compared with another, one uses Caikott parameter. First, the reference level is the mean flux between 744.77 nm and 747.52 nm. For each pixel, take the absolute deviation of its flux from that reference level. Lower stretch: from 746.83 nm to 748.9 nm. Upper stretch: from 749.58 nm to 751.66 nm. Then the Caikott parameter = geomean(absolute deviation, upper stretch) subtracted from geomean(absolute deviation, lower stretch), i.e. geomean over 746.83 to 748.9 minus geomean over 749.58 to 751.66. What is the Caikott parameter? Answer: -1.3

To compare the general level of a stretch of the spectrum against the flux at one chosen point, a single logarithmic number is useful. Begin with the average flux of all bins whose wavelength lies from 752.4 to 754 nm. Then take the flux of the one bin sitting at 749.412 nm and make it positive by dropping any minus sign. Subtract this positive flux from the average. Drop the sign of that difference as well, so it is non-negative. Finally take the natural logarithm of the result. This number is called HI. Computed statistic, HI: 1.8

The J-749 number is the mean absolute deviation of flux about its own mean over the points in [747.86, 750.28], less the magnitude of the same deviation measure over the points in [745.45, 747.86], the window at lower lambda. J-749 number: 1.3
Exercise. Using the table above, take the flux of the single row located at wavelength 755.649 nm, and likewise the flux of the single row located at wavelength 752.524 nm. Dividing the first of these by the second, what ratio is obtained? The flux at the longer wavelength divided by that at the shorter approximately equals 0.92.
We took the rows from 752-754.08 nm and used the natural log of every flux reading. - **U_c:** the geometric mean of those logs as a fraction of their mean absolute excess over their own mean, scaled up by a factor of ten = 1154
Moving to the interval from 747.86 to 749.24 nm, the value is 1219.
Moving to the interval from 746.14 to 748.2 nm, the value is 4882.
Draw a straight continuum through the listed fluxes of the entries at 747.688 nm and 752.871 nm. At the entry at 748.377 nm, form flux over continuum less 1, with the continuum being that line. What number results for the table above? 0.02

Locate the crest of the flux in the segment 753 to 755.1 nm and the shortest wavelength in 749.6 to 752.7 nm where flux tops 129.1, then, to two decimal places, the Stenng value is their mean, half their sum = 751.66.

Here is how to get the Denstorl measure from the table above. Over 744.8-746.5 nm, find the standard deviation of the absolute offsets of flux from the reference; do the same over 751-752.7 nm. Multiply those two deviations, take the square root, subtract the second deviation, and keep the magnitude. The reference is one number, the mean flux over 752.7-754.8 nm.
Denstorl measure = 0.4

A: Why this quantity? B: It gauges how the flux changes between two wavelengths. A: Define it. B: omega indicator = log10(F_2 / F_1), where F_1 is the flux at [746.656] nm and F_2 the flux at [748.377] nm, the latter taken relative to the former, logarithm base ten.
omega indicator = 0.008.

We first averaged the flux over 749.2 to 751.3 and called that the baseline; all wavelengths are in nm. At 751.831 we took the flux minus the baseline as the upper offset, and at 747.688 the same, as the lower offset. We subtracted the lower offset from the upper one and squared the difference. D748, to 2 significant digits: 12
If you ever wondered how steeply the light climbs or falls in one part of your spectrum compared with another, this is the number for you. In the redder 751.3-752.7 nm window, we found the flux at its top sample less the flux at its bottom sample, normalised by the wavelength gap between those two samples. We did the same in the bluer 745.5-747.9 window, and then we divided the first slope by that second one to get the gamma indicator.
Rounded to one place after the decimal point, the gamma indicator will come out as -2.2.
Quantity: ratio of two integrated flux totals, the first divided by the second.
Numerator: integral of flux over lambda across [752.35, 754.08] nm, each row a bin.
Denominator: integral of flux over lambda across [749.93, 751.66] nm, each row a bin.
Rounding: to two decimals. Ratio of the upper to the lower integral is 1.04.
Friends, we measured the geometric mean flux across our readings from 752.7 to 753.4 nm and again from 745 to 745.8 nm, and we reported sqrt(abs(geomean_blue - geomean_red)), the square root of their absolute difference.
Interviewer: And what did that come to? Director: 2.6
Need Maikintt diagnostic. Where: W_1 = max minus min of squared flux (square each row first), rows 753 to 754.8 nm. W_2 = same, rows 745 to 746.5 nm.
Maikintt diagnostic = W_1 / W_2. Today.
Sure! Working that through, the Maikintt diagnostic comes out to 1.1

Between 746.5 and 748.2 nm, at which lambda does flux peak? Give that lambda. 747.000 nm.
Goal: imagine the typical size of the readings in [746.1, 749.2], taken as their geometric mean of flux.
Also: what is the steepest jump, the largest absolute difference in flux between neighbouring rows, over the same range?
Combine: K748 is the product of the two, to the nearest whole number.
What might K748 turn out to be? 1095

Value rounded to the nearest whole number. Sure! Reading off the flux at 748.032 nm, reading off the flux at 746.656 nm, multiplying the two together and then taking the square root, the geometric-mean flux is 120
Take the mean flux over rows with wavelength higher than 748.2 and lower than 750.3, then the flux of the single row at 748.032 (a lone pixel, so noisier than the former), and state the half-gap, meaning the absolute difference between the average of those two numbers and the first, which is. 4.9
